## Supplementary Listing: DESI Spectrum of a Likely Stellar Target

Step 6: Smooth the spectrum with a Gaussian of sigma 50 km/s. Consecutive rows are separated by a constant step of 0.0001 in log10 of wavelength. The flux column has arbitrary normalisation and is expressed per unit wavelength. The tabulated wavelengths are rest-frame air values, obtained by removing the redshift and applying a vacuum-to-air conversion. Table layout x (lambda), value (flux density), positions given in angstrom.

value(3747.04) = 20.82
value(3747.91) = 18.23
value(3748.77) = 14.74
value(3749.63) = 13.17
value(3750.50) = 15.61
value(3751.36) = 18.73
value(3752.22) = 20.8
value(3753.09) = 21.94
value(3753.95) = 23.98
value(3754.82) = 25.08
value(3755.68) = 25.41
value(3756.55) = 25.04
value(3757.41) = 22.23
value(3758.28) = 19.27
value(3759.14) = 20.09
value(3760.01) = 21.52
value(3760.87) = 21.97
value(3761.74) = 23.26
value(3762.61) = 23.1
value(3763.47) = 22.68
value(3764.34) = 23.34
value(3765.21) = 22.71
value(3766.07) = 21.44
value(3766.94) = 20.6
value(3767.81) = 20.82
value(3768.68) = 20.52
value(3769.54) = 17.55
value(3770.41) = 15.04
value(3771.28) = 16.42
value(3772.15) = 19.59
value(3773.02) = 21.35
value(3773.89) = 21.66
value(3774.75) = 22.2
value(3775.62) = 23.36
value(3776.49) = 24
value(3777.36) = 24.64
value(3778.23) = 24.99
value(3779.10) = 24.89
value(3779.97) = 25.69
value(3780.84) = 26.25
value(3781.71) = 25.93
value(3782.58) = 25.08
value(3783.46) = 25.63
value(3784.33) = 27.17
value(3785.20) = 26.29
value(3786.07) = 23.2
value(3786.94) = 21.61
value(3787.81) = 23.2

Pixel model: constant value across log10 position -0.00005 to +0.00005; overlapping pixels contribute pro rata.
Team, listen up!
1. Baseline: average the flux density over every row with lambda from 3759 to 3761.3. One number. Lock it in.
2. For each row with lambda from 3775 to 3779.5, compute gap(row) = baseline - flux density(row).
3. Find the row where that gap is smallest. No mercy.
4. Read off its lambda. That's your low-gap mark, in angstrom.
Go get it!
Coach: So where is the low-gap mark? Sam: 3778.23 angstrom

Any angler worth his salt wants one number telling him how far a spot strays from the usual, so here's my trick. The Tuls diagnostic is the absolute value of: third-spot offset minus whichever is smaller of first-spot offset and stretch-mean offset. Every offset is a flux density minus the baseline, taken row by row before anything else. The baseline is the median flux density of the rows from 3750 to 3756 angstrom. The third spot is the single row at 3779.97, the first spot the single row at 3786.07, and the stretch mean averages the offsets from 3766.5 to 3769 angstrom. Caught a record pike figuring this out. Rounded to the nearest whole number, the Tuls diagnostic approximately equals 5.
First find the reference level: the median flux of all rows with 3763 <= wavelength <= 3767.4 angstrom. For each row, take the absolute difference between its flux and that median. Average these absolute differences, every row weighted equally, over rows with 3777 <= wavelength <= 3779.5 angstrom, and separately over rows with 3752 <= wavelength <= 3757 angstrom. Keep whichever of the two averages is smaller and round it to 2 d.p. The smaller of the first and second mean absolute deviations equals 1.90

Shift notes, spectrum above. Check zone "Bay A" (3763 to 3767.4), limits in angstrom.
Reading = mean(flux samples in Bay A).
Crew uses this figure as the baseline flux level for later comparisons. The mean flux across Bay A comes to 22.2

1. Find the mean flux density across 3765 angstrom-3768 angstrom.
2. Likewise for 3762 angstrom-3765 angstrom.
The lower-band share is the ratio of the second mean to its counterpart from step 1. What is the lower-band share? 1.08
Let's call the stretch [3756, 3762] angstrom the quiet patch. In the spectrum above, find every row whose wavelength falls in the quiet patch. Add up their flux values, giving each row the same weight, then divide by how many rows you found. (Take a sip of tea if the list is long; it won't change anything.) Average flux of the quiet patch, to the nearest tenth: 21.9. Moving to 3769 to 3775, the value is 19.1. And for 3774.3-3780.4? 24.3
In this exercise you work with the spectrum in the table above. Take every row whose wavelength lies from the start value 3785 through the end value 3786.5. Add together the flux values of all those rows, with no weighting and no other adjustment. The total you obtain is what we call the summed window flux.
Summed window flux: 49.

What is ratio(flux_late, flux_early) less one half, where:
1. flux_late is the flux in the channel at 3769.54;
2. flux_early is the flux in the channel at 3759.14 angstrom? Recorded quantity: 0.4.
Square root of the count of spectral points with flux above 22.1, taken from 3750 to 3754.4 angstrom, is 1.00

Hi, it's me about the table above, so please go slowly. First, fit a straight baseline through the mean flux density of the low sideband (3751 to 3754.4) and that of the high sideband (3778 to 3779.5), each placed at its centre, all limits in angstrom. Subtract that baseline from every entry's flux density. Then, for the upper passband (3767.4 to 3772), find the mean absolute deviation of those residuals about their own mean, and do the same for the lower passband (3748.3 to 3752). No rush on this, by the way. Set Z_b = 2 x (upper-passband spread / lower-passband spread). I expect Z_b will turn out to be 2.97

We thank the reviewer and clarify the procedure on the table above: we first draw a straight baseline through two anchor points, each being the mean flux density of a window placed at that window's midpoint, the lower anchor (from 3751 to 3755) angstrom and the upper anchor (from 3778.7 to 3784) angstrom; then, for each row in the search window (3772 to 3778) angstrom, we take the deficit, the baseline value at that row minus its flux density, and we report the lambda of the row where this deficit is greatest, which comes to 3772.15 angstrom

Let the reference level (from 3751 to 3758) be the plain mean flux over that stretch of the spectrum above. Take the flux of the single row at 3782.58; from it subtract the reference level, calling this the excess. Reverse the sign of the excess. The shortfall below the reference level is -2.2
